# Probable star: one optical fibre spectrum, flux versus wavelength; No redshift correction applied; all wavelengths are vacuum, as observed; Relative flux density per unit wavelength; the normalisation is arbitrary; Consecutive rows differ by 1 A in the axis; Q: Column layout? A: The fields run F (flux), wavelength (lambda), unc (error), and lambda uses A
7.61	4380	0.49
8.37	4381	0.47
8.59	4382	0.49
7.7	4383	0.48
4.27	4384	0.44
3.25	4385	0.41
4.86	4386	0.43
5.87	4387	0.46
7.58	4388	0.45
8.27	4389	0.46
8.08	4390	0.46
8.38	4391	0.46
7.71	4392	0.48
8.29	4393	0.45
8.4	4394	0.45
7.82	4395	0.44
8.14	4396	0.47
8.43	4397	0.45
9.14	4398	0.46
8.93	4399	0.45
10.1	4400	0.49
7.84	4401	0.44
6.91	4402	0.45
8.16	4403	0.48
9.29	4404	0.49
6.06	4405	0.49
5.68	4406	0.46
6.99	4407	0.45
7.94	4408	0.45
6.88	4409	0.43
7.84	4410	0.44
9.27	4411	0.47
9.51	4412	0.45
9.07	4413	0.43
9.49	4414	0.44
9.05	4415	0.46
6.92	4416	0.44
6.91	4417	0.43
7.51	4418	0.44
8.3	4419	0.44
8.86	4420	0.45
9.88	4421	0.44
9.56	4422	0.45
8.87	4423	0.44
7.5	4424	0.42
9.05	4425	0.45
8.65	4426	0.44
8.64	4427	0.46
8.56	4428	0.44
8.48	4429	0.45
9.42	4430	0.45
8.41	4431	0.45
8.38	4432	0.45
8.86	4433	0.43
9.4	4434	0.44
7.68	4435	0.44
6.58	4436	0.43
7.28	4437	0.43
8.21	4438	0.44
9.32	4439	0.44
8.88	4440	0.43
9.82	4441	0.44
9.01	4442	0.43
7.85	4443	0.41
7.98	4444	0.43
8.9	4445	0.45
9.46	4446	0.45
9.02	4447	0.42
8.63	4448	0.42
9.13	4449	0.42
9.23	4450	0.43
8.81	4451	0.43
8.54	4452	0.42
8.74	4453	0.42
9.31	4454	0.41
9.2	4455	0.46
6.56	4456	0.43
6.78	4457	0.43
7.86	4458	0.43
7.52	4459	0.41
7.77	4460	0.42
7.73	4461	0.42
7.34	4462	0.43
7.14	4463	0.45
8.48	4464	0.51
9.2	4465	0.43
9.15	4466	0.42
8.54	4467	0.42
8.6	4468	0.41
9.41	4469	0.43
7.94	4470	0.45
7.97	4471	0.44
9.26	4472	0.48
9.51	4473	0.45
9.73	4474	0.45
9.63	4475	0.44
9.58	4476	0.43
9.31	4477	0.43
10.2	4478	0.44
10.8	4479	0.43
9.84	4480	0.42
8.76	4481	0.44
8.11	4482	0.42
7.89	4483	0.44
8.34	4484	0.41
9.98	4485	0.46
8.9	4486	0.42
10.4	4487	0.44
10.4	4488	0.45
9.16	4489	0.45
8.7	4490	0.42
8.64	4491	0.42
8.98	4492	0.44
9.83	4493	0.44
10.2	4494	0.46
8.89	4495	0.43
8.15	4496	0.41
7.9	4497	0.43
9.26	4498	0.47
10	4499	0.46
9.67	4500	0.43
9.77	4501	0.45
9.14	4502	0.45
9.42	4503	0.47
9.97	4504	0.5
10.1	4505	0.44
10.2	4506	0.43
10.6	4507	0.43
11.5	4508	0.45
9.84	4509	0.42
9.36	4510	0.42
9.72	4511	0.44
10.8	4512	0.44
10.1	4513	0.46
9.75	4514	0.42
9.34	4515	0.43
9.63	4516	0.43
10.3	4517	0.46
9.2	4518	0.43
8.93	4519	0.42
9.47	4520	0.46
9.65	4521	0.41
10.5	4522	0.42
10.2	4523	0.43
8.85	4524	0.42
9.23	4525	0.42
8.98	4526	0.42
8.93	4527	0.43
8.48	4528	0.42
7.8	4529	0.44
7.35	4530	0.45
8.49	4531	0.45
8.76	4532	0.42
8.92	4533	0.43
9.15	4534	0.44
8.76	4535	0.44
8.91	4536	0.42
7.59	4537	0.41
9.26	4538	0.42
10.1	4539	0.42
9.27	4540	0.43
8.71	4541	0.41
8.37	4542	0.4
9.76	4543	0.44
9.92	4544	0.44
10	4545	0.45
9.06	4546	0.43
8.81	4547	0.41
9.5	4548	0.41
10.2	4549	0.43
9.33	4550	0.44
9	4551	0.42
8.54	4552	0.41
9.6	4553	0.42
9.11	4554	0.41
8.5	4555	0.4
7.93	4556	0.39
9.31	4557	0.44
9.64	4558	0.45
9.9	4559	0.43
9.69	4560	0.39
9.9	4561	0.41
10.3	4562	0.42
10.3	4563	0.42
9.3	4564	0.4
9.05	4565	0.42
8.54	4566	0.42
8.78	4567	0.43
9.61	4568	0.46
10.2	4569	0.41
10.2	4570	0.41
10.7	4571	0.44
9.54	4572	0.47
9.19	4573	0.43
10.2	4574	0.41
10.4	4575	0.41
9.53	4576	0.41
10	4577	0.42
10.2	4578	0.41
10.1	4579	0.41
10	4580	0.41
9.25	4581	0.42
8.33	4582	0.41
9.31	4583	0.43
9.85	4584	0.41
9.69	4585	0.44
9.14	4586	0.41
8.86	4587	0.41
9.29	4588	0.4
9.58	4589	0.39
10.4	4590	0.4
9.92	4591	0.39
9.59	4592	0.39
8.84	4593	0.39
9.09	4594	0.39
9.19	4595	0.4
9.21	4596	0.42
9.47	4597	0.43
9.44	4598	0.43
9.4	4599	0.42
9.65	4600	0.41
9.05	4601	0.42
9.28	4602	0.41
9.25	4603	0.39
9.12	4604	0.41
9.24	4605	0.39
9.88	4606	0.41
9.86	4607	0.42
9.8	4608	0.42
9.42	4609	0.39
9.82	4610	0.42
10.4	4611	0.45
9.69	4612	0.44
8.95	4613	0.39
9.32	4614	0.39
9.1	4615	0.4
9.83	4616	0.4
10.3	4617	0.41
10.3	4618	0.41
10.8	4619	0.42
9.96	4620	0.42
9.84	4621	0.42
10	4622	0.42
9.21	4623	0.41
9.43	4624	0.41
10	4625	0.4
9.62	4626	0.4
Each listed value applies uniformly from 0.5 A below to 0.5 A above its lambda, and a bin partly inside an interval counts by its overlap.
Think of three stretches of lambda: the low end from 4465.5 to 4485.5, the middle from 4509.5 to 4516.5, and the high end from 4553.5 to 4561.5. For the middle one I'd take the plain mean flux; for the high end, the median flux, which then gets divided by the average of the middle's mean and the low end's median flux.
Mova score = 0.99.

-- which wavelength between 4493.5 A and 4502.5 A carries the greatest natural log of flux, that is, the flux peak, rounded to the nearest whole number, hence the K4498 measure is 4494 A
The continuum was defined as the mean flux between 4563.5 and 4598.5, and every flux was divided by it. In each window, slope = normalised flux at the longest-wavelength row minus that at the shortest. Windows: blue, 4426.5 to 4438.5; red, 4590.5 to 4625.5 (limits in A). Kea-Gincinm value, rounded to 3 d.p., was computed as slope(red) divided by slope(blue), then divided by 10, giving -0.019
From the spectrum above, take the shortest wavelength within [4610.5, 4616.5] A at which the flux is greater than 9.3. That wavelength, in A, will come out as 4611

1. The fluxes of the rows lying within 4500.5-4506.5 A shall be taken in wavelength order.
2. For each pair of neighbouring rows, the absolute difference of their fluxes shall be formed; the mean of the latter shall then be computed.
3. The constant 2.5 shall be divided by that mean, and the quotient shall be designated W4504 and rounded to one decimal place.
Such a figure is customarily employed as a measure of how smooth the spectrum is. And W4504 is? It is 7.4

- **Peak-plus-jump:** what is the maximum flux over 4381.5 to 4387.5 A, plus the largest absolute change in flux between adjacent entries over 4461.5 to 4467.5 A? 9.9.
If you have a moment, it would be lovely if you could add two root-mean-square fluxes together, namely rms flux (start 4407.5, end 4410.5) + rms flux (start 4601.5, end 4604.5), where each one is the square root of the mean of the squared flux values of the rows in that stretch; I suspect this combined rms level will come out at 16.8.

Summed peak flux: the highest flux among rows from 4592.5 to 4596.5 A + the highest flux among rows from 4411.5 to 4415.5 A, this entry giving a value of 18.7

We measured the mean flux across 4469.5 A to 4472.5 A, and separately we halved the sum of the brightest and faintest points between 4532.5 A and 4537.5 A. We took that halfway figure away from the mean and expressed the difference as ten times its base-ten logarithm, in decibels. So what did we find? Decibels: -17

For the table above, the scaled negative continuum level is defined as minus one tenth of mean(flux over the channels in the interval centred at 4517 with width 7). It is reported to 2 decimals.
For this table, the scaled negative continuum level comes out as -0.95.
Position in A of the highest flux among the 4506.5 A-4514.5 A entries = 4508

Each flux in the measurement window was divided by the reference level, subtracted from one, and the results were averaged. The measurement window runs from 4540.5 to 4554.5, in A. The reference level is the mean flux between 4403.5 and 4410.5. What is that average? -0.282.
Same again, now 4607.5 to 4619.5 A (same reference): -0.355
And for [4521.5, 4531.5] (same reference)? -0.227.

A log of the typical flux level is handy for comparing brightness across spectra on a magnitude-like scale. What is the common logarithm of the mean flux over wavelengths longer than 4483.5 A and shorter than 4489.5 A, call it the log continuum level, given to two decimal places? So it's 0.98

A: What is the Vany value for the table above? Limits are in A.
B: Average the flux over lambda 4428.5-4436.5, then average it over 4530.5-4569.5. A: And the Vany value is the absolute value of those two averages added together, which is 17.6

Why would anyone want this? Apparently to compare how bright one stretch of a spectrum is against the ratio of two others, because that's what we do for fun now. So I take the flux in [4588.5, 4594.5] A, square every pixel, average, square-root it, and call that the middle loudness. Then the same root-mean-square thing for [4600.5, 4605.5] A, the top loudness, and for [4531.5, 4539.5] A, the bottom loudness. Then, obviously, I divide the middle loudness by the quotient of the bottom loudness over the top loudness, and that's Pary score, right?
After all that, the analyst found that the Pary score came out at 9.8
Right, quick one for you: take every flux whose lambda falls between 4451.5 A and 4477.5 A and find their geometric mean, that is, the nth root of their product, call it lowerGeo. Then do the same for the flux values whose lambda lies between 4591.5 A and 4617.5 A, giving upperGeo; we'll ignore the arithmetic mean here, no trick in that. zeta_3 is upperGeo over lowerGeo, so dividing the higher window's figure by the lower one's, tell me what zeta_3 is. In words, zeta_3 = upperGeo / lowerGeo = 1.12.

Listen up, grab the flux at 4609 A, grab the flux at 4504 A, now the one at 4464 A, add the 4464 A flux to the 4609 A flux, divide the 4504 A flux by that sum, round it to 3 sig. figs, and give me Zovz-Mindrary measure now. 0.557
